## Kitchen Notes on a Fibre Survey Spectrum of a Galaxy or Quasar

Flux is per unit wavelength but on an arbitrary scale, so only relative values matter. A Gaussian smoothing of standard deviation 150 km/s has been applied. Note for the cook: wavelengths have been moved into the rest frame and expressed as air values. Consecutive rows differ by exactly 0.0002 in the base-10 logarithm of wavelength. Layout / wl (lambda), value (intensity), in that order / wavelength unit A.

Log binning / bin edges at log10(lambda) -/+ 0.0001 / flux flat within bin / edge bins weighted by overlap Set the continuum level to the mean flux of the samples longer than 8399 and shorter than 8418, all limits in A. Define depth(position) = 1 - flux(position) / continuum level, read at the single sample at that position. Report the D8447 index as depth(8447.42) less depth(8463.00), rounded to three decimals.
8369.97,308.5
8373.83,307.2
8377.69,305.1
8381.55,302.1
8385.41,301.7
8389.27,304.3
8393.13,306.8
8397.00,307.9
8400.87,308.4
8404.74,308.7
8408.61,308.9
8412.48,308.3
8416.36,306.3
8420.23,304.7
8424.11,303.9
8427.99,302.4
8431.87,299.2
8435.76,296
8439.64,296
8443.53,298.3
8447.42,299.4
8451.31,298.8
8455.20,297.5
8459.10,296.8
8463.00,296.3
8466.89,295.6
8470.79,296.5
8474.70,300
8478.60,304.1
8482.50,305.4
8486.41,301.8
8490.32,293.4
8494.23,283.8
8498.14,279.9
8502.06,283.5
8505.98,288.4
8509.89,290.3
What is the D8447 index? -0.010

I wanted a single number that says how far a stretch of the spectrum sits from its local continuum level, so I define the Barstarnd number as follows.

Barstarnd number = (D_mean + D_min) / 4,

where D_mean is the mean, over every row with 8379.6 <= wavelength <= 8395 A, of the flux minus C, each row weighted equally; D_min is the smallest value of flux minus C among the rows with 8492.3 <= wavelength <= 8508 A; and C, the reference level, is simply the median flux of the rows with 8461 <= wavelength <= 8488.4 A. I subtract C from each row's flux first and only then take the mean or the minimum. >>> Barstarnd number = -4.1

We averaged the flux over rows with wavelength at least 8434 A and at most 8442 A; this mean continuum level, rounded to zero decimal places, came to 296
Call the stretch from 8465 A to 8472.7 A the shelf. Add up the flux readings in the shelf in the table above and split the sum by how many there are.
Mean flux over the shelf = 296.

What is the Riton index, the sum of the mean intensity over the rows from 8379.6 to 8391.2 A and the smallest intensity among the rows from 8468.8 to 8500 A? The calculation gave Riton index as 583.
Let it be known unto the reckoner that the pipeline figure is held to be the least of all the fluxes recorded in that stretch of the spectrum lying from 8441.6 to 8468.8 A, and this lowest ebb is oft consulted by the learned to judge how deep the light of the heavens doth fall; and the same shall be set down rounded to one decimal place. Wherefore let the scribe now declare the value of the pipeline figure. 295.6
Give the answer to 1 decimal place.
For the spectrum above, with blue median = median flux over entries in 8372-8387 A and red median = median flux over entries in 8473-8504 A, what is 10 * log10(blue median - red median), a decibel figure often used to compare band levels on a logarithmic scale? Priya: 8.4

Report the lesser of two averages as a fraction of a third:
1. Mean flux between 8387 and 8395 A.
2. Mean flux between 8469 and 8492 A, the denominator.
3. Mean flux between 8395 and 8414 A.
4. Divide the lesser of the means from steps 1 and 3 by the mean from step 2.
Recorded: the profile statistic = 1.02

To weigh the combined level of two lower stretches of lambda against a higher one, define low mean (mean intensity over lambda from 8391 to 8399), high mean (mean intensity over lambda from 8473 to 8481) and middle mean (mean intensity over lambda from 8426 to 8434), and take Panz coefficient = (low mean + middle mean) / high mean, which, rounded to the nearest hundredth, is 2.01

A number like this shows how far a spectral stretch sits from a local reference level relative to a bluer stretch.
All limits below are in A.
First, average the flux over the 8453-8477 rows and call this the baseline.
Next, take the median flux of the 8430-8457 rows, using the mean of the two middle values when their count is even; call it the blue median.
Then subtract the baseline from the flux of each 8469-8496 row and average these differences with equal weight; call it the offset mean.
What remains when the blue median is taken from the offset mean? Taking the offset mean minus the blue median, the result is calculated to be -298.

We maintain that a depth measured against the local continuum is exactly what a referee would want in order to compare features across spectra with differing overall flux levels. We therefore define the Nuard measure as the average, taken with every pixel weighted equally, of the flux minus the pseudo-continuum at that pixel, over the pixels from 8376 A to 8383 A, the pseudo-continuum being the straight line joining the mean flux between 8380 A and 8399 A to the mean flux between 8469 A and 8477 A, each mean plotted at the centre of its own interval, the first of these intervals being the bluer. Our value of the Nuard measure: -2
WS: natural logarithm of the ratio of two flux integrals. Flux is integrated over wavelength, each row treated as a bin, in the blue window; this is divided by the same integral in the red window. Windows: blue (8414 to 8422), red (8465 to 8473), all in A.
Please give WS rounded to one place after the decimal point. 0.0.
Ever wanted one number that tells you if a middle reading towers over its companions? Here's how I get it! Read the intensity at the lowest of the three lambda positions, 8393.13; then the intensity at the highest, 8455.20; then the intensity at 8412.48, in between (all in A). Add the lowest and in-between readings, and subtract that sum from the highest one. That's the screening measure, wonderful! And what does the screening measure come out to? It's -318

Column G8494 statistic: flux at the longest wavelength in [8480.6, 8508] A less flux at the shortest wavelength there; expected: -17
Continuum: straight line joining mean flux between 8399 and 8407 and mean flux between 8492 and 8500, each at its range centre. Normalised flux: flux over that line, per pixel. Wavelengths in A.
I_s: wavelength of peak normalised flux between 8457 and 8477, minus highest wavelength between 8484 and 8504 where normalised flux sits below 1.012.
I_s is -27.4 A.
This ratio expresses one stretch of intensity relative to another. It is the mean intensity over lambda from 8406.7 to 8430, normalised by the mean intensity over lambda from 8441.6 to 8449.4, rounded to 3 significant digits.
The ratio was 1.02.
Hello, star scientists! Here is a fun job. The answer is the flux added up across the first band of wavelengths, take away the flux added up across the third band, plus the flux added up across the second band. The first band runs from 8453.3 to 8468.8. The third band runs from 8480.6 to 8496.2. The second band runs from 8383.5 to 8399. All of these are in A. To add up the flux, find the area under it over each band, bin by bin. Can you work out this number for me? 4709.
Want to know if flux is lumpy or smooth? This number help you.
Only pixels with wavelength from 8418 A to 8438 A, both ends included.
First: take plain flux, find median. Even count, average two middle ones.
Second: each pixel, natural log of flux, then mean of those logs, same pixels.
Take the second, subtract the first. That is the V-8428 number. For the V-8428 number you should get -297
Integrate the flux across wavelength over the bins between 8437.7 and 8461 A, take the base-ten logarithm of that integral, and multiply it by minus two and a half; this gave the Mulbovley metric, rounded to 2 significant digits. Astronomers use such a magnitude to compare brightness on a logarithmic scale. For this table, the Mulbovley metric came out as -9.6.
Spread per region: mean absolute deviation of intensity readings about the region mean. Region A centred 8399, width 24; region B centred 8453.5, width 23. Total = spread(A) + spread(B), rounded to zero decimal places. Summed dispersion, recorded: 2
